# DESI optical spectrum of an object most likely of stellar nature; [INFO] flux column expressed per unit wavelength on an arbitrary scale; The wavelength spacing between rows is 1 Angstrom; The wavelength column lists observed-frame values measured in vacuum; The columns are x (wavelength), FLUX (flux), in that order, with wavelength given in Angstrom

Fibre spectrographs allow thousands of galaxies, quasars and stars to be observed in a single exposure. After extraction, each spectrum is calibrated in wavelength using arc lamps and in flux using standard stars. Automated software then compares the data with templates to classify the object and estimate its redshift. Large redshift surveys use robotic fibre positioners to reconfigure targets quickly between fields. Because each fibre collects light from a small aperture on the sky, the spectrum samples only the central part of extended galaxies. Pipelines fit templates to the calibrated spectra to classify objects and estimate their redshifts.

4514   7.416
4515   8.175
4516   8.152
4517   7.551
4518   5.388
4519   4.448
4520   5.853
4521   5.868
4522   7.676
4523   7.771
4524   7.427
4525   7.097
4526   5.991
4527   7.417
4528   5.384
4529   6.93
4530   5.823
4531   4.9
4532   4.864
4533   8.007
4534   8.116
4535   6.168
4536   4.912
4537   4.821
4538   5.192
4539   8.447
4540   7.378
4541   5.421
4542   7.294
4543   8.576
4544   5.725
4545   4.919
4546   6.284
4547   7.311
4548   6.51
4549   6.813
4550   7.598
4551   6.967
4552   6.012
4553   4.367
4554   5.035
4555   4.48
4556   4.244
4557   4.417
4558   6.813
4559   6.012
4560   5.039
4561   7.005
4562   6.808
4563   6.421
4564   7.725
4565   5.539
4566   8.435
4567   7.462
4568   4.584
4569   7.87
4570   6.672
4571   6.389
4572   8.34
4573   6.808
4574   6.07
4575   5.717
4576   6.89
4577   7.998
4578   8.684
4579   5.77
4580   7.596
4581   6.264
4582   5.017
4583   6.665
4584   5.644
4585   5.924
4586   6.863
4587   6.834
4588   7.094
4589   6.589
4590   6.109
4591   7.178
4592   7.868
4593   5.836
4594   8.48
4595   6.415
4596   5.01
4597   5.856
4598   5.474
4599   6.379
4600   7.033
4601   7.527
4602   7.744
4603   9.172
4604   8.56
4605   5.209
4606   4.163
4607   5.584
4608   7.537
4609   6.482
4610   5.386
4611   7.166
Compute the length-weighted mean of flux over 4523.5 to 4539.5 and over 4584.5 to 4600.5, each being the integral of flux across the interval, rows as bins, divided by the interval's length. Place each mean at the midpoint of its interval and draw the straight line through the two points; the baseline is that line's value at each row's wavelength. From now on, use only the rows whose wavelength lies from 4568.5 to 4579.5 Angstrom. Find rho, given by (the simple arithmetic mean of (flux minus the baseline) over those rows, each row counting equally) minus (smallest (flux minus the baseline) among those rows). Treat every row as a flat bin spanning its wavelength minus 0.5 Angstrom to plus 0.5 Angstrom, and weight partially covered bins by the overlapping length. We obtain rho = 1.3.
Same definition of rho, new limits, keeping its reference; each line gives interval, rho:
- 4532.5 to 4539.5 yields 1.7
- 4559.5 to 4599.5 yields 2.0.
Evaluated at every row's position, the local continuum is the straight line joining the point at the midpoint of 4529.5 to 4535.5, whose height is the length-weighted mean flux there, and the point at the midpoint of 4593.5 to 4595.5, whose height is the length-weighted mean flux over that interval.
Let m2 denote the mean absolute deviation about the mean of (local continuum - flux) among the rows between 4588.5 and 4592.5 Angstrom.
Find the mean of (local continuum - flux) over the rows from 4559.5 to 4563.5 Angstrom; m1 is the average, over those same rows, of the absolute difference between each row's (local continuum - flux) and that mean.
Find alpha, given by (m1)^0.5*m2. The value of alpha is 0.4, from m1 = 0.63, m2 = 0.57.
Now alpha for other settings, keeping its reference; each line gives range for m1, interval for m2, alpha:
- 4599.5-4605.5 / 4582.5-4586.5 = 0.5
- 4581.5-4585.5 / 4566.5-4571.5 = 0.6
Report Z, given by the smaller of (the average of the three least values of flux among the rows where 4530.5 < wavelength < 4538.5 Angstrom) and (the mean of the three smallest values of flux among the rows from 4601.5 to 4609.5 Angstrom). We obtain 4.86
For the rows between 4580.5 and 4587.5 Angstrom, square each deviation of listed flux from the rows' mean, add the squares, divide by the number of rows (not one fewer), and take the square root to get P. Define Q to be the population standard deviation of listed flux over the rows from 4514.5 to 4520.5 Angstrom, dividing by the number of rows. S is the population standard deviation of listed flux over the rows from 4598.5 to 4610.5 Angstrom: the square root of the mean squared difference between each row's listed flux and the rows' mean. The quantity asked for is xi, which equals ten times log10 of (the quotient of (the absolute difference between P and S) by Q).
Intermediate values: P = 0.64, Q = 1.4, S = 1.41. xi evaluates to -2.7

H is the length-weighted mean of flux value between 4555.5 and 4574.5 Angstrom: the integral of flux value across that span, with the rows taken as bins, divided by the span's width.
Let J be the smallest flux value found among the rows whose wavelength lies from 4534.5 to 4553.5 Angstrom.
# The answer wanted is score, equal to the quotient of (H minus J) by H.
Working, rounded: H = 6.5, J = 4.367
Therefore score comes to 0.32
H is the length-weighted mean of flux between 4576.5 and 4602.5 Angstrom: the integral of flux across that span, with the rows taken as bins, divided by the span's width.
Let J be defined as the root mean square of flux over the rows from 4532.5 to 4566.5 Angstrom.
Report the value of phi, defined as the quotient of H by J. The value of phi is 1.04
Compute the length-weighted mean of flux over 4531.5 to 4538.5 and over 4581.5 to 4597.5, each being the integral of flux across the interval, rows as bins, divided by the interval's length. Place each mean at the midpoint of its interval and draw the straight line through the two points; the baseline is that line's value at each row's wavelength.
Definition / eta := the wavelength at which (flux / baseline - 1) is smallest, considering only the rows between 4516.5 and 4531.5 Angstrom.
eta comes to 4519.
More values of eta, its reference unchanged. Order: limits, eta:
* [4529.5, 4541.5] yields 4537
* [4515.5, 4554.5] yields 4553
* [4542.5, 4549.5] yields 4545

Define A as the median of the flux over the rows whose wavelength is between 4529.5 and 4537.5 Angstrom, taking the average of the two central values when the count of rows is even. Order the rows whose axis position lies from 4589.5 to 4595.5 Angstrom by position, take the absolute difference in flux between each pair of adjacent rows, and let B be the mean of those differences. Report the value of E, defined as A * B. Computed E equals 9.1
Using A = 5.4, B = 1.7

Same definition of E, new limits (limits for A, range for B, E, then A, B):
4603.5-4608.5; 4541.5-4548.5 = 7.6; 5.6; 1.4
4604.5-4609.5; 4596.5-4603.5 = 3.8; 5.6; 0.7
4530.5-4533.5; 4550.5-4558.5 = 4.6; 4.9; 0.9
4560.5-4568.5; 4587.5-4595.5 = 9.4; 6.9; 1.4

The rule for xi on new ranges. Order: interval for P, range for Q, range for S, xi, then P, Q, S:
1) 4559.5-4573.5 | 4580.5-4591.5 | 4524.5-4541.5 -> -7.6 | 1.12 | 0.6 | 1.23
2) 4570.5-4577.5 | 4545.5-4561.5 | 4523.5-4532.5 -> -11.3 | 0.90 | 1.1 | 0.98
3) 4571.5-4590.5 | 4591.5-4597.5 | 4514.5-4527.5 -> -7.8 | 0.94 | 1.2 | 1.14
